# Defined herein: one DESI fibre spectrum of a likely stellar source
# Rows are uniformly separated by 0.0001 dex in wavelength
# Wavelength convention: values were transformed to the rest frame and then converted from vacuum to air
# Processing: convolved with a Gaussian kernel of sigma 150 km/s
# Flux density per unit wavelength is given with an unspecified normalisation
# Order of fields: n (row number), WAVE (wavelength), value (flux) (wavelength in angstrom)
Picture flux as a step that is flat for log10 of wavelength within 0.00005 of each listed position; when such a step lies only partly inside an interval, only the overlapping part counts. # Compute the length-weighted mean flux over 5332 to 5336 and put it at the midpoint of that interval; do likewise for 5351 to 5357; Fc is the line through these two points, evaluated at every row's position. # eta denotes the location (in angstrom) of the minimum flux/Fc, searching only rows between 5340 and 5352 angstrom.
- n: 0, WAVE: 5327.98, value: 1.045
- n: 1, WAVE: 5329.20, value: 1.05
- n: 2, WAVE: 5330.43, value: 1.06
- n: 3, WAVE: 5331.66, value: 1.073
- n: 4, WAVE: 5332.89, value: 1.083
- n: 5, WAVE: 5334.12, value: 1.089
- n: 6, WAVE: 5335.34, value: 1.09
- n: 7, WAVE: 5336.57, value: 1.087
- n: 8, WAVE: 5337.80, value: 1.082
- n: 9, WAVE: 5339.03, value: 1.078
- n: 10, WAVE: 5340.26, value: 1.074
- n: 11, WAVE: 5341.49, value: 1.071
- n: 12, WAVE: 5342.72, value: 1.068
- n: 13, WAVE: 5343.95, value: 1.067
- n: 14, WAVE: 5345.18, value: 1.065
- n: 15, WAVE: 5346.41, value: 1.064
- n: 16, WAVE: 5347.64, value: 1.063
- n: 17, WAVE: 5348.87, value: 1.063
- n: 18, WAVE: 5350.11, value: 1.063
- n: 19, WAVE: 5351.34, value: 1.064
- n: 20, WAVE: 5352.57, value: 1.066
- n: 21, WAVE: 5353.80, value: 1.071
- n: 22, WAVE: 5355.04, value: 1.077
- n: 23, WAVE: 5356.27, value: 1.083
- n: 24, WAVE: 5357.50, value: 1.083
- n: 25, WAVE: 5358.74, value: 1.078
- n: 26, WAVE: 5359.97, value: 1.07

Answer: 5347.64 angstrom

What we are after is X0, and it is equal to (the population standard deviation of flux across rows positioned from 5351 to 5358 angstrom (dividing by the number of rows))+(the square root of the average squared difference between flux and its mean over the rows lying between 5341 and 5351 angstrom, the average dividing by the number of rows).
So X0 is 0.0103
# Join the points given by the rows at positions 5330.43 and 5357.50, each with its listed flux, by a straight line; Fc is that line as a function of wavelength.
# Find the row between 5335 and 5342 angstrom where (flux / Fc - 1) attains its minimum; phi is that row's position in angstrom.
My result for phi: 5341.49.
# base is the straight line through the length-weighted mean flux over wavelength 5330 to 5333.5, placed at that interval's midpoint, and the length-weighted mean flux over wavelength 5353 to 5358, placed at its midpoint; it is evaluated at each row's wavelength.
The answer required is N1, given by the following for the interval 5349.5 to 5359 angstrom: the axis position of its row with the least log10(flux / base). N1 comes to 5350.11 angstrom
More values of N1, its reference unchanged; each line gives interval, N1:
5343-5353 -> 5350.11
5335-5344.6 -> 5343.95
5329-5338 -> 5329.20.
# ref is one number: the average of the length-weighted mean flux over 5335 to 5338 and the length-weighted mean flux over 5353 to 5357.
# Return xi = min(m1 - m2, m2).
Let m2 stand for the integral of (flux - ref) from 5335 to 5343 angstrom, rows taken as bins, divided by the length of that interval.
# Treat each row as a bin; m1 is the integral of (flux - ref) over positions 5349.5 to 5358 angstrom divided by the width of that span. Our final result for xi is -0.006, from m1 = -0.009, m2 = -0.003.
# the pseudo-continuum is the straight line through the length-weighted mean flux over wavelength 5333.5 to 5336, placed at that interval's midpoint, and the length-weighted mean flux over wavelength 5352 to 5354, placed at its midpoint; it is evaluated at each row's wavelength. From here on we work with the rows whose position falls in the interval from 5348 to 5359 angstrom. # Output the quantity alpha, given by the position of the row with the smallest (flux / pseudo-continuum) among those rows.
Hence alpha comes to 5348.87 angstrom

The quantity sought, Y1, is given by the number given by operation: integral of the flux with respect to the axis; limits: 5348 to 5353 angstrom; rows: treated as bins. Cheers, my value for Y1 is 5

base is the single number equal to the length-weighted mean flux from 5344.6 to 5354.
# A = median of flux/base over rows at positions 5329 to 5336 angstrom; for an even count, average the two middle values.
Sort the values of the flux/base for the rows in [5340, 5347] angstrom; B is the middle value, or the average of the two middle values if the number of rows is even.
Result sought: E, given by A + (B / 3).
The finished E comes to 1.35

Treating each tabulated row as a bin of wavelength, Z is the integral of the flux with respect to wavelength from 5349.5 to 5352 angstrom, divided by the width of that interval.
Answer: 1.07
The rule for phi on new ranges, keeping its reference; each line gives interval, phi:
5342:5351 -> 5350.11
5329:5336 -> 5329.20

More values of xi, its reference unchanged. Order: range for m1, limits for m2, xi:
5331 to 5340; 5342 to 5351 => -0.017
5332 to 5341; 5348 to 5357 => -0.012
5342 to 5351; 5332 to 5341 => -0.018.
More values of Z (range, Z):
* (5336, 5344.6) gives 1.07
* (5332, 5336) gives 1.09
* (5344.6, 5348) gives 1.06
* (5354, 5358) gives 1.08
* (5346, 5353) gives 1.06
